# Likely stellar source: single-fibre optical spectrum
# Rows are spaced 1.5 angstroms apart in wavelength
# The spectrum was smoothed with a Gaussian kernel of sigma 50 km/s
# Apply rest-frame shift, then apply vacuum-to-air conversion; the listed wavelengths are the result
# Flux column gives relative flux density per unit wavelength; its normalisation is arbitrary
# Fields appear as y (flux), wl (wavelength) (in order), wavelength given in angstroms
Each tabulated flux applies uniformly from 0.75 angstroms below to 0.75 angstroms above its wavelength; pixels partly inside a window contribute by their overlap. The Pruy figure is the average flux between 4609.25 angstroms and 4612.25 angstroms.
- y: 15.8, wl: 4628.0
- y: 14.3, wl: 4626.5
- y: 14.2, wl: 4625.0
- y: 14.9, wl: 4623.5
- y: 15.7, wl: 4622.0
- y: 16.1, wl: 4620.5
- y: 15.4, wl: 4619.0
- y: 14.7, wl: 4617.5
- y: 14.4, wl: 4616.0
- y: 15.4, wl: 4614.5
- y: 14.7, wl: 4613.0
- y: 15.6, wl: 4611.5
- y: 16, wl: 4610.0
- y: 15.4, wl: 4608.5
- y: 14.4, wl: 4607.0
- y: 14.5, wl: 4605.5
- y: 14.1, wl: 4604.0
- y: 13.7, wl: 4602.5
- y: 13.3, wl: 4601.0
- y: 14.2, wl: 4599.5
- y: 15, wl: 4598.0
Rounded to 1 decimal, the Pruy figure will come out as 15.8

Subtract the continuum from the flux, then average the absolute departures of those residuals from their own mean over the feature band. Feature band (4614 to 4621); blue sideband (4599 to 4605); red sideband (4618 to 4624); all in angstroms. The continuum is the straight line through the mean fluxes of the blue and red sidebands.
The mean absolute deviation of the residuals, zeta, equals 0.47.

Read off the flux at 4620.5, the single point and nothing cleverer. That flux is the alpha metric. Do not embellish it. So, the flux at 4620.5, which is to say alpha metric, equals 16.1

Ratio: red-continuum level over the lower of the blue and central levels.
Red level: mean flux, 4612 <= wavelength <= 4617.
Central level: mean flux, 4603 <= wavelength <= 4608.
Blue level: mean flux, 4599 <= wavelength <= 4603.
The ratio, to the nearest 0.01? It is 1.08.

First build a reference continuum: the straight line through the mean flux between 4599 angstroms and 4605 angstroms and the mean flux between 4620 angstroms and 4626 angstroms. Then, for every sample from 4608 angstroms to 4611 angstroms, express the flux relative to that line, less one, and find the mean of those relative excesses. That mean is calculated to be 0.10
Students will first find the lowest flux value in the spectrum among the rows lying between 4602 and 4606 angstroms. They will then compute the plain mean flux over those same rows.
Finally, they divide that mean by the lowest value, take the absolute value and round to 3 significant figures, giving 1.03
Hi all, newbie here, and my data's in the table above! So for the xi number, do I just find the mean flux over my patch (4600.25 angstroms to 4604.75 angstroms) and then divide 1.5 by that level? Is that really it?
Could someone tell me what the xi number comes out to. 0.109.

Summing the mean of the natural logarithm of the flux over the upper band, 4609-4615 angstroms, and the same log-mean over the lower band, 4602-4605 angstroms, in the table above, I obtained 5.37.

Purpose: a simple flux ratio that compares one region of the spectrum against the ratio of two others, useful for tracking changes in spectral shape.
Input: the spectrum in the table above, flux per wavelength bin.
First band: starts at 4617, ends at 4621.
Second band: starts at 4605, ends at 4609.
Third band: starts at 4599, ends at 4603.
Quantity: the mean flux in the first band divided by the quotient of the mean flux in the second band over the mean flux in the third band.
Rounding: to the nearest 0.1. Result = 14.3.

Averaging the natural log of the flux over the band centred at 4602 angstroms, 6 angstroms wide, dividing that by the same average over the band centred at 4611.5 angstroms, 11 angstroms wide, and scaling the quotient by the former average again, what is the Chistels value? 2.54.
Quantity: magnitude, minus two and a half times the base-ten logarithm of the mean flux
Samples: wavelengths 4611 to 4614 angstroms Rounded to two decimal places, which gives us -2.95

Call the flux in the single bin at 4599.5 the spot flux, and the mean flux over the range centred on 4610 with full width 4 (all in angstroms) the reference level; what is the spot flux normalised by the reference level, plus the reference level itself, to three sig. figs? 16.6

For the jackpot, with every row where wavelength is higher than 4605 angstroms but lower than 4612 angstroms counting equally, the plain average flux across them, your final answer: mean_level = 15.2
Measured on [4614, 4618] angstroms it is 14.8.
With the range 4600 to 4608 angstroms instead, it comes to 14.0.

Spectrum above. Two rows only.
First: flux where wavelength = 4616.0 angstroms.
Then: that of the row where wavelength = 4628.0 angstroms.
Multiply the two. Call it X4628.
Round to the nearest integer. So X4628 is 228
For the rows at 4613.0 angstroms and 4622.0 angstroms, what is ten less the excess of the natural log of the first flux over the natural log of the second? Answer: 10.1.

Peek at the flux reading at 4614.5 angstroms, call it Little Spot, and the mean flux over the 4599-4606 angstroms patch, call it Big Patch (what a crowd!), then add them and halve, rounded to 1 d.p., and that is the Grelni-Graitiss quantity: 14.7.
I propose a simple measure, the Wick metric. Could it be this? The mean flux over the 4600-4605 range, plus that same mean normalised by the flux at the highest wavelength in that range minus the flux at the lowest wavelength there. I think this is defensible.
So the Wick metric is 31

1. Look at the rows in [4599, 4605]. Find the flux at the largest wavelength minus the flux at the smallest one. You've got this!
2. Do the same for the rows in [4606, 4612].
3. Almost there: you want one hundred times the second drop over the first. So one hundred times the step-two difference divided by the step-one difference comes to -1200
